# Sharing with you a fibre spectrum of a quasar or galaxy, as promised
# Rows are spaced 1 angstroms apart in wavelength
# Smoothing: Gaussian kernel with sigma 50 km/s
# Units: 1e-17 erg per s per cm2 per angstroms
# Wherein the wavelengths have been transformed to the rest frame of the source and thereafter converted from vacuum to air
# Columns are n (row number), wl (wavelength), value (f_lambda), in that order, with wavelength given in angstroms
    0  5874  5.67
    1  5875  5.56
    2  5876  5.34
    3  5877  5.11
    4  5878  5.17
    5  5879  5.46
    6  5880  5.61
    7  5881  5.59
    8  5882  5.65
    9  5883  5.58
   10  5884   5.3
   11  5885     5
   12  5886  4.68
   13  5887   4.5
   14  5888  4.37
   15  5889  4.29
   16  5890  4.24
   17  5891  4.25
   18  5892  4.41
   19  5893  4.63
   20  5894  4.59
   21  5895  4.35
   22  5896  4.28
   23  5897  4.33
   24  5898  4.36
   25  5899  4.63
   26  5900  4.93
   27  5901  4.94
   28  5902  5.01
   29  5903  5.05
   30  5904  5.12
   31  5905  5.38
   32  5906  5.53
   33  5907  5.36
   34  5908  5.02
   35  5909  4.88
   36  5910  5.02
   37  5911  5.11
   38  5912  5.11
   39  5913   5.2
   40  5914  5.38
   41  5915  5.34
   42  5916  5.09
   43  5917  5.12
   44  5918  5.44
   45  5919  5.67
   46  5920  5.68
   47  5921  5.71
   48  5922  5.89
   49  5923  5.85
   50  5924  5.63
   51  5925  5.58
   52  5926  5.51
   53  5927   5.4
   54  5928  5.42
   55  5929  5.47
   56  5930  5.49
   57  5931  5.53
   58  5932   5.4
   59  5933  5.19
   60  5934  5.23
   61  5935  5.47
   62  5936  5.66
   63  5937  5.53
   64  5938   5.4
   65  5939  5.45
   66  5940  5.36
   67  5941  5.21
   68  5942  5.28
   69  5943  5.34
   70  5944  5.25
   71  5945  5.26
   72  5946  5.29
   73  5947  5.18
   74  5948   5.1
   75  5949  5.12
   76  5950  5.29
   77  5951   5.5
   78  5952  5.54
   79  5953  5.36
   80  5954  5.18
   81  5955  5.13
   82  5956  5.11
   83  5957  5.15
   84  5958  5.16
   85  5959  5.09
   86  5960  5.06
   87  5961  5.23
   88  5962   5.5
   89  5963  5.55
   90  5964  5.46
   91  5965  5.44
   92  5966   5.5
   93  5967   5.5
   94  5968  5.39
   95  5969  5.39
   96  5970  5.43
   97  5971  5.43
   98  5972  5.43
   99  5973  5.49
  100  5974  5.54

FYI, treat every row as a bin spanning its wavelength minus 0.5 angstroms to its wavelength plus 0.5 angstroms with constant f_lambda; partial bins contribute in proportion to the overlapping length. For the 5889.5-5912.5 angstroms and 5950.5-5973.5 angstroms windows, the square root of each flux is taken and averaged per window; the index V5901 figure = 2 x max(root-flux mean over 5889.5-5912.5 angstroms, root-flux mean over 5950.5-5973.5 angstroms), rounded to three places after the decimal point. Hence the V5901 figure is 4.625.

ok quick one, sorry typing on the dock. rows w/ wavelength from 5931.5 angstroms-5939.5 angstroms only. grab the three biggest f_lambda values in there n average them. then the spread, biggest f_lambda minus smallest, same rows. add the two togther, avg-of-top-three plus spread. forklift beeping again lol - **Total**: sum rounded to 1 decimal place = 6.0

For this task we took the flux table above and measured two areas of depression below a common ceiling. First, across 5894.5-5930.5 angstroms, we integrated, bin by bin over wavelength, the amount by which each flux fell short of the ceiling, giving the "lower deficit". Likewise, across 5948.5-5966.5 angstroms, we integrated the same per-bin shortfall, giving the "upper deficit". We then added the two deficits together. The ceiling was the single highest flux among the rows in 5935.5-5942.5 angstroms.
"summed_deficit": 23.0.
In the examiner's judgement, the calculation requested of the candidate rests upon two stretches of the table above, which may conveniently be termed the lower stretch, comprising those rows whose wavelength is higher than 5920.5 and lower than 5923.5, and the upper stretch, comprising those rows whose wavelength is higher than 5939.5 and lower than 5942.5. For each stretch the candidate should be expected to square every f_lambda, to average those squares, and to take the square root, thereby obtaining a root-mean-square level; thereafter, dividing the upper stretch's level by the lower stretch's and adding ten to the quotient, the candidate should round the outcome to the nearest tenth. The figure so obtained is 10.9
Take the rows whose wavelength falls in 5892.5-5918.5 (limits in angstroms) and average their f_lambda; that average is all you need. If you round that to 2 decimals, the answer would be 4.97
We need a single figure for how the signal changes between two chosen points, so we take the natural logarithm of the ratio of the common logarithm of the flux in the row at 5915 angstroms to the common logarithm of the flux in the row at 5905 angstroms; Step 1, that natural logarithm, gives 0.00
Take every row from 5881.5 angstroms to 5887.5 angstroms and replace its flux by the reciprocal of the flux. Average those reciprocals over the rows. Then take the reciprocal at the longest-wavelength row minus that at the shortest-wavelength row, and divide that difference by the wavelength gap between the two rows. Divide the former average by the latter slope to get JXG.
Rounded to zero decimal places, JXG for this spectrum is 22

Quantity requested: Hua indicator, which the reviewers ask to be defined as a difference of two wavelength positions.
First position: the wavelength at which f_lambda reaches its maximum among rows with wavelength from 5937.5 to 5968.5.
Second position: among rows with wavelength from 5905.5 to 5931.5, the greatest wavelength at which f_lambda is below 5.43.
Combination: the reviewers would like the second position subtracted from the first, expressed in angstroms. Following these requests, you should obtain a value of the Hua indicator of 35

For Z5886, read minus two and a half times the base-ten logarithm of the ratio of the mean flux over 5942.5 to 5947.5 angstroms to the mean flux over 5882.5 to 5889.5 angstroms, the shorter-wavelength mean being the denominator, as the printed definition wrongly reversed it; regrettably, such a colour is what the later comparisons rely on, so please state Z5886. -0.10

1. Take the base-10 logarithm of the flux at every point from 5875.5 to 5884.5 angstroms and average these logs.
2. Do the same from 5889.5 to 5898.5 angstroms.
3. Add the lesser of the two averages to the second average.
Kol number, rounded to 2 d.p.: 1.28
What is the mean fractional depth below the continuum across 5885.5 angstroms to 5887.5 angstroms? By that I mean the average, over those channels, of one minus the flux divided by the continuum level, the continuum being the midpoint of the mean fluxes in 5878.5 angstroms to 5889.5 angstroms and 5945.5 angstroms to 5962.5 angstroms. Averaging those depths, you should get 0.11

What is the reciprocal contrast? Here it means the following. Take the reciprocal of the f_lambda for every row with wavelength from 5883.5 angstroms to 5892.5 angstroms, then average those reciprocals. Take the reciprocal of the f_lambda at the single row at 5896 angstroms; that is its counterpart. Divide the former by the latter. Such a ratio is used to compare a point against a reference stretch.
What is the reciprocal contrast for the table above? 0.94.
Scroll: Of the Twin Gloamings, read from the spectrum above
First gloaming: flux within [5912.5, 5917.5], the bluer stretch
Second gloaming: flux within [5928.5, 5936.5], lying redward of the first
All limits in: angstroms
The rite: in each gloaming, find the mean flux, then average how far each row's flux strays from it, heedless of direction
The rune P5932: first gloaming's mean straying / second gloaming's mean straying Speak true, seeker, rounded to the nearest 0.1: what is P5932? 0.9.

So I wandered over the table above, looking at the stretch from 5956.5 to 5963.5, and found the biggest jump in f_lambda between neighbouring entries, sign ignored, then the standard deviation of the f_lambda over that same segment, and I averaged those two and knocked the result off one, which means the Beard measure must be 0.77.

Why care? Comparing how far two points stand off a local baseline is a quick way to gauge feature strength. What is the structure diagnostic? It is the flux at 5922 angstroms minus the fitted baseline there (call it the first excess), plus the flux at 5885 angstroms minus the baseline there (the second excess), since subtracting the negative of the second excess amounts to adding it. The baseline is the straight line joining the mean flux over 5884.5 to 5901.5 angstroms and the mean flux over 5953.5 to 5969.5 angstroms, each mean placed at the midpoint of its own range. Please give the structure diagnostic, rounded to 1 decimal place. 1.6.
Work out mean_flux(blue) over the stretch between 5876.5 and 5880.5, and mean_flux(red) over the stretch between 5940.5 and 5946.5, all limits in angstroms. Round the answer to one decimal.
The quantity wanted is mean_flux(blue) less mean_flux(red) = 0.1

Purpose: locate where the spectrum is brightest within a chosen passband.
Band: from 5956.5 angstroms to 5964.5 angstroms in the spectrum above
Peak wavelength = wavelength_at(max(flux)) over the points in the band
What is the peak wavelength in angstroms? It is 5963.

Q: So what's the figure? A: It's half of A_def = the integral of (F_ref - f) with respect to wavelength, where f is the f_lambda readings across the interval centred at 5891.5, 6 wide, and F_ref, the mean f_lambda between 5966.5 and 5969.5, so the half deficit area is 3.1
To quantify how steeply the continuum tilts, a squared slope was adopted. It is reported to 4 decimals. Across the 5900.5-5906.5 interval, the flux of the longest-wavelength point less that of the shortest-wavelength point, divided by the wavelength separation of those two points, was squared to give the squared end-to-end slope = 0.0139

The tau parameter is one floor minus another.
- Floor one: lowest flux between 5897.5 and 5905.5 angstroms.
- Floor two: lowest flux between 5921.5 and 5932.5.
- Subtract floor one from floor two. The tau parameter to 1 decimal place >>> 1.0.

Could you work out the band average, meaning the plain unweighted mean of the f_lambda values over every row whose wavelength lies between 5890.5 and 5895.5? 4.45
